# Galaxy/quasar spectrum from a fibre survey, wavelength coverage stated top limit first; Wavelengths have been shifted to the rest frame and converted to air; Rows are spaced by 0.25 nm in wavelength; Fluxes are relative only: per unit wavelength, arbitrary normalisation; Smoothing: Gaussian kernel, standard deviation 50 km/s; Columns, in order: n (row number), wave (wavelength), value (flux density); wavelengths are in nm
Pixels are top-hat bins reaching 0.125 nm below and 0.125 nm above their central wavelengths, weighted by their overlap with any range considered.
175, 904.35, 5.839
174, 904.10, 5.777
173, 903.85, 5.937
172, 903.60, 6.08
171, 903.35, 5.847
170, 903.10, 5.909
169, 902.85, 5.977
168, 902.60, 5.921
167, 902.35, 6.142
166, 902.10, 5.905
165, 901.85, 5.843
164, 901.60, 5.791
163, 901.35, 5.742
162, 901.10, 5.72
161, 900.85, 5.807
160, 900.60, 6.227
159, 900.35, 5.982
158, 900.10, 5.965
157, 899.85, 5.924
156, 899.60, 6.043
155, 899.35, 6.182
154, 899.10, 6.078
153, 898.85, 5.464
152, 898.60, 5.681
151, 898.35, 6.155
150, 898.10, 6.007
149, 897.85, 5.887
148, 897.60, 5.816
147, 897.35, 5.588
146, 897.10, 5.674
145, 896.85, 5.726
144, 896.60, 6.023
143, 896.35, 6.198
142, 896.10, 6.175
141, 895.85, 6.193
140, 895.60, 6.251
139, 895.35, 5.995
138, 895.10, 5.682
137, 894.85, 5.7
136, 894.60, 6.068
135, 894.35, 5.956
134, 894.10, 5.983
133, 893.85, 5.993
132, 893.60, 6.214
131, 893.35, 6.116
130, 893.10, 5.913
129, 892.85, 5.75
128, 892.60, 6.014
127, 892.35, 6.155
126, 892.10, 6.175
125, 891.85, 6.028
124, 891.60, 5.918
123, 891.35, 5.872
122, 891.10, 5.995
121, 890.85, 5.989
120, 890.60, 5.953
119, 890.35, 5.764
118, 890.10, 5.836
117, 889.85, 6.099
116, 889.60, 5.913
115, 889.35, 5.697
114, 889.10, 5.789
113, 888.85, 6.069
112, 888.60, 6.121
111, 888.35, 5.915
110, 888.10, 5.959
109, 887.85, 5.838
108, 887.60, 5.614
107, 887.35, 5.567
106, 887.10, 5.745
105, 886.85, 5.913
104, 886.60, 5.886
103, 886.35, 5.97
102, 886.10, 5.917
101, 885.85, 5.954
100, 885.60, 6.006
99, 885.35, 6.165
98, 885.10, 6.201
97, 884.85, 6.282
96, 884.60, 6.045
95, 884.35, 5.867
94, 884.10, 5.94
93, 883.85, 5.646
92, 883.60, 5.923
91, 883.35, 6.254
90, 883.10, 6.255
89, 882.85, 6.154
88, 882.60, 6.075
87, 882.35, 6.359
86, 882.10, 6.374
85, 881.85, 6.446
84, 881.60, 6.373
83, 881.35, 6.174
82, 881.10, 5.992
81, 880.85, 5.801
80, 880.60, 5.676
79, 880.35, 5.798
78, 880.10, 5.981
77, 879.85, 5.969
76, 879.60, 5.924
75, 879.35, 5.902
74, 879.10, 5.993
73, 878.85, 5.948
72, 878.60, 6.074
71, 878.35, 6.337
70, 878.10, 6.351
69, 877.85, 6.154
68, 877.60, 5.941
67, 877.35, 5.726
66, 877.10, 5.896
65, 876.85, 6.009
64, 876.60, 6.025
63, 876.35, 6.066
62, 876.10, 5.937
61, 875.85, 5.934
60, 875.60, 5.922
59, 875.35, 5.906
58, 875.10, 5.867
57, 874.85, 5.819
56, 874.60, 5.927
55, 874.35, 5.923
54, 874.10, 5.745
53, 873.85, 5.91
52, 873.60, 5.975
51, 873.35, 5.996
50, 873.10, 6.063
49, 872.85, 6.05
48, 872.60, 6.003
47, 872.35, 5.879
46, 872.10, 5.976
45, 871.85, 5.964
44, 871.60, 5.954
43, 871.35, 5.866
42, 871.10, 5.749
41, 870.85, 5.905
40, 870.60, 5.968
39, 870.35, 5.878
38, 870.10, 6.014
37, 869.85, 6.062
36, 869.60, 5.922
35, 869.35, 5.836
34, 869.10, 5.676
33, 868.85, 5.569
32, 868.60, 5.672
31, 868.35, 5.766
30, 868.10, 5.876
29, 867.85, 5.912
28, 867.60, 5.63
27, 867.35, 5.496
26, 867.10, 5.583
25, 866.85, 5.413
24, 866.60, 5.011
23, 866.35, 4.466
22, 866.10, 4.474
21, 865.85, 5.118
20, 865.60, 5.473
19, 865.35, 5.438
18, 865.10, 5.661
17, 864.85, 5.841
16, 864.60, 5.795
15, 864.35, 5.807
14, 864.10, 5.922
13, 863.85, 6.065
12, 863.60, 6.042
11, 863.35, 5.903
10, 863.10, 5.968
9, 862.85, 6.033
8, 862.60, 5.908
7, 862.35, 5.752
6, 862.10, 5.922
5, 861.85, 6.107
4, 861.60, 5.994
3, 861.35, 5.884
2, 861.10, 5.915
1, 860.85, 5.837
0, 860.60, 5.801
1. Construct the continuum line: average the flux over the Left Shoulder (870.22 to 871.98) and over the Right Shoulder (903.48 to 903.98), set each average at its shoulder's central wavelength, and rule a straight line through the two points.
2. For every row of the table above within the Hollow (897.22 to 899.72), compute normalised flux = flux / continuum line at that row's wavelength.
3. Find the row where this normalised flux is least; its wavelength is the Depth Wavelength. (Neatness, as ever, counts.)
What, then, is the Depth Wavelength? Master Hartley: 898.85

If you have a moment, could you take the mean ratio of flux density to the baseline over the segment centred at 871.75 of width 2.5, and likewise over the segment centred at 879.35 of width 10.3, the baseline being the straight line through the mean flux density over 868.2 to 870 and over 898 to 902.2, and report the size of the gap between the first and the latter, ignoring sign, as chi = 0.009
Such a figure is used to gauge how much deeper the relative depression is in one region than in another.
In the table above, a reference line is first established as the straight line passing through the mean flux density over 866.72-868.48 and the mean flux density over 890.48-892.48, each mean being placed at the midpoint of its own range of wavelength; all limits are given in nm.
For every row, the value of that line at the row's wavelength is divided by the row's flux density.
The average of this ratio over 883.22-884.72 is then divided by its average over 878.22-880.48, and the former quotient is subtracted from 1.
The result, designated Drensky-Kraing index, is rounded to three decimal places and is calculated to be -0.020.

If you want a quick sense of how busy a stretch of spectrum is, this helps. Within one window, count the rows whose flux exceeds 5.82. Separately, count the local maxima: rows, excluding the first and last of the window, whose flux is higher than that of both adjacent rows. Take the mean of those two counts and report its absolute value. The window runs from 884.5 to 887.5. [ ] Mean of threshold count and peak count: 6.5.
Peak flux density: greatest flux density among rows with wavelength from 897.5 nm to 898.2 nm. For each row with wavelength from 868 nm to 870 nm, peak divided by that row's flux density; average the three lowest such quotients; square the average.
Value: 1.02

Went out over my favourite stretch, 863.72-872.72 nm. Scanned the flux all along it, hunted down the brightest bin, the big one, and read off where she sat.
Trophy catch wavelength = 863.85 nm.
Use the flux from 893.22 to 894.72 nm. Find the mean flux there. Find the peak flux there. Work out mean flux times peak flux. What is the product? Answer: 37.6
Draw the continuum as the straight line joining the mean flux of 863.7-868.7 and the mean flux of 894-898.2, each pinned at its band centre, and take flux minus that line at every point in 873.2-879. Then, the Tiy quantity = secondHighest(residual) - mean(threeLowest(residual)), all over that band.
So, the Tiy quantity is 0.53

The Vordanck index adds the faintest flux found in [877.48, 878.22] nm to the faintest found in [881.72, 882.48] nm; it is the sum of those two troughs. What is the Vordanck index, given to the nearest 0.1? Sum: 12.3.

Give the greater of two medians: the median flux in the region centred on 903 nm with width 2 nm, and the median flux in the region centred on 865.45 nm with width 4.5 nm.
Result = 5.93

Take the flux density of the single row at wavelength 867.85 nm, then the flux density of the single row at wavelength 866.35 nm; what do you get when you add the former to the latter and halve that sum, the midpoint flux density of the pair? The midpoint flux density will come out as 5.19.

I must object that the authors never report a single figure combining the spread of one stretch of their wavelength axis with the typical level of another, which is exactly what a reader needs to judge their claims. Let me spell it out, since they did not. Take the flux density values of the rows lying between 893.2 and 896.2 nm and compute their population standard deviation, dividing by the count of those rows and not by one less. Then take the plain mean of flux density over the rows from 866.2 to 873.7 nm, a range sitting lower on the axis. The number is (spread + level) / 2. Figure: 2.97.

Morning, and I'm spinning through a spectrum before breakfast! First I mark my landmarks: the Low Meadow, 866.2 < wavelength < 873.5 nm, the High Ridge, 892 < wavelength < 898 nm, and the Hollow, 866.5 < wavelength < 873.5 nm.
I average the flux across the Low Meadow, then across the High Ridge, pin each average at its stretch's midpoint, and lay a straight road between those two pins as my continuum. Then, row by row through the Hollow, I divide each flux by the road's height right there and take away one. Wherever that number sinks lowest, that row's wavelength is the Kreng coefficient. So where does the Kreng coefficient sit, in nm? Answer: 866.60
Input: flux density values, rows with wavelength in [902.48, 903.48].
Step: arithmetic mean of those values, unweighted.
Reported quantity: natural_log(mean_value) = 1.78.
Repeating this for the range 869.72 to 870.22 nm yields 1.80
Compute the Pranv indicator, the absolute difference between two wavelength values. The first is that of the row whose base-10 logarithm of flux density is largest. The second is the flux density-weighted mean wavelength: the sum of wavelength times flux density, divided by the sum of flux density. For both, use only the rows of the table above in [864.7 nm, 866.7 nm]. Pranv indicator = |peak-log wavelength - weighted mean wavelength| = 0.83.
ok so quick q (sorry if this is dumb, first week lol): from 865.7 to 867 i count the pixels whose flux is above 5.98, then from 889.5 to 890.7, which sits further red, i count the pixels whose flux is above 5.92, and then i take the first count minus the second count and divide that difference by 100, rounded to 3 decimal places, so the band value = -0.020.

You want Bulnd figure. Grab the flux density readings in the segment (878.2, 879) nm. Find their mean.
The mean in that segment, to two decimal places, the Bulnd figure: 6.12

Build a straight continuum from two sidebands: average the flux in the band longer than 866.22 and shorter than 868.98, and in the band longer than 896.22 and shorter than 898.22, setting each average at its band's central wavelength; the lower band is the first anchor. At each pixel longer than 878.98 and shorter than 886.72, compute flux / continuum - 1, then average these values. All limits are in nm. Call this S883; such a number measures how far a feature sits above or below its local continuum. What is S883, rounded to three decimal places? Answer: 0.063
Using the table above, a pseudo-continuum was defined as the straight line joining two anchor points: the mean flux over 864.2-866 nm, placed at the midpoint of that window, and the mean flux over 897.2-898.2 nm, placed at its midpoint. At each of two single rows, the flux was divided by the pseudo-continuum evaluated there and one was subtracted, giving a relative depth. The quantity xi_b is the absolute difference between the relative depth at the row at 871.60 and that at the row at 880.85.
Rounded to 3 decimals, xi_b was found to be 0.039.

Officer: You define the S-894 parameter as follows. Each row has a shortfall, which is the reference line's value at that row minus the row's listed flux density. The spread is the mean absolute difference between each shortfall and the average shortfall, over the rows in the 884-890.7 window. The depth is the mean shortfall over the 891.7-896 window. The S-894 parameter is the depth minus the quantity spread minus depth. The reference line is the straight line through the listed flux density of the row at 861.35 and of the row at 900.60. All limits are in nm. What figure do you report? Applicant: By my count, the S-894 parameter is 0.18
